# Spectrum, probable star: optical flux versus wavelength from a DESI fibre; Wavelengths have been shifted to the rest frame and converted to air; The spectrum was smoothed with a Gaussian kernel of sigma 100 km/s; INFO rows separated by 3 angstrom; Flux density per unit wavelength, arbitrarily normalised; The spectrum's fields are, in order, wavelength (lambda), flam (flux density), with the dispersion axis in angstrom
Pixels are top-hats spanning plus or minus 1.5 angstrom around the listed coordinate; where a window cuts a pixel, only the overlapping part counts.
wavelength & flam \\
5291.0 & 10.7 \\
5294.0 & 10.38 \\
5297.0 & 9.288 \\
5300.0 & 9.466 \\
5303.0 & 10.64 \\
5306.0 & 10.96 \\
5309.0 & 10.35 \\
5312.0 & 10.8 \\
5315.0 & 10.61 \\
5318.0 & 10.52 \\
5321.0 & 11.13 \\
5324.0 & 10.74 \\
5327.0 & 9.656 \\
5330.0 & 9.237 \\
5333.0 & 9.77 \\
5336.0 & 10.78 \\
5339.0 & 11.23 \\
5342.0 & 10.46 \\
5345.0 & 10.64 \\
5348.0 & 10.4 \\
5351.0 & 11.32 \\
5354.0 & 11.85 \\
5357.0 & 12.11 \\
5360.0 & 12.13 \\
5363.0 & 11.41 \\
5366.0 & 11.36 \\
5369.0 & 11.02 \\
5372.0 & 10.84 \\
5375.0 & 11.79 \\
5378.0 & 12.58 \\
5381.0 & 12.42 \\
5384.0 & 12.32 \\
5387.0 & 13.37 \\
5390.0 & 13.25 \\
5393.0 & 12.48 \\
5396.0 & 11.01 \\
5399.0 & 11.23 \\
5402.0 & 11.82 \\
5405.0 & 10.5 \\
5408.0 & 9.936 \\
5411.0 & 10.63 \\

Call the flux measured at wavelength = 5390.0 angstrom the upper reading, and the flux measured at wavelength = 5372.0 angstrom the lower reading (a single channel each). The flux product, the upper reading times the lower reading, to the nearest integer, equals 144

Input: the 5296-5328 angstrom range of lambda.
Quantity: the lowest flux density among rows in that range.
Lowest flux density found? 9.288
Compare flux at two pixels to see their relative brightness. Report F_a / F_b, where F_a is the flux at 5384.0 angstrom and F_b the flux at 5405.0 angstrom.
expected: 1.17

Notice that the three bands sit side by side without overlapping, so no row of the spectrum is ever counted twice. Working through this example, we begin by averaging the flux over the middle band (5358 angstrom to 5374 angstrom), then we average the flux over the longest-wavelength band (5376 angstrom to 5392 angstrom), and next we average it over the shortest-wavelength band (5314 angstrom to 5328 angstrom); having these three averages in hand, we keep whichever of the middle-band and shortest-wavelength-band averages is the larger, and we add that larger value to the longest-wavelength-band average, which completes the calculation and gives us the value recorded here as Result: 24.1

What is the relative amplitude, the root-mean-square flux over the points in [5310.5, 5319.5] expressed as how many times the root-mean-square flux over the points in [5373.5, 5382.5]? 0.868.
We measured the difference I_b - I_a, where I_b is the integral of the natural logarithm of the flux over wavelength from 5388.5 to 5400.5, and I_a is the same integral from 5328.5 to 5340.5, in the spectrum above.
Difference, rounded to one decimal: 1.9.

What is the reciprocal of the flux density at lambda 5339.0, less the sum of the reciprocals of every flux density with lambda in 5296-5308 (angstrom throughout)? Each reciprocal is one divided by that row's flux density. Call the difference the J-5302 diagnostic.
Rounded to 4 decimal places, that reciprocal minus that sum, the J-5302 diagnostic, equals -0.3095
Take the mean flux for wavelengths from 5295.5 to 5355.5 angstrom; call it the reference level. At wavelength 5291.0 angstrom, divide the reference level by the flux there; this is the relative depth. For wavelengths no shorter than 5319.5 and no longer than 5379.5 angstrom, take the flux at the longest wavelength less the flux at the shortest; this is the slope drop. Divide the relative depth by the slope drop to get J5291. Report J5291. 0.68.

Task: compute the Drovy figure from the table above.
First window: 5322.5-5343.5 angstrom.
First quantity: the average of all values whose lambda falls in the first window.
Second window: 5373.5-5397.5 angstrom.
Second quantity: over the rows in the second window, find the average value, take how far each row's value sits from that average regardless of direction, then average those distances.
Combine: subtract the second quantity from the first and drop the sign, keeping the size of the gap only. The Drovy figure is 9.7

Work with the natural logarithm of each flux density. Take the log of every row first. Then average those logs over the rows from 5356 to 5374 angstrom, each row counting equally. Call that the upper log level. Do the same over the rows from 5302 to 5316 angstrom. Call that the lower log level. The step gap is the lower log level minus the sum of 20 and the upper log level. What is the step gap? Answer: -20.07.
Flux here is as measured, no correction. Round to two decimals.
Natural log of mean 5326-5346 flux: 2.33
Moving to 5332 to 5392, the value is 2.45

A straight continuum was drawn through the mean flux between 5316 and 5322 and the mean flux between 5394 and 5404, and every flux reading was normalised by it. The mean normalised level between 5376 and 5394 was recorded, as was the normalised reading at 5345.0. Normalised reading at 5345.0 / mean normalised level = 0.86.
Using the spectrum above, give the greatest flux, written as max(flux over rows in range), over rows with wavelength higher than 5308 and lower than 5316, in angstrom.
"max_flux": 10.8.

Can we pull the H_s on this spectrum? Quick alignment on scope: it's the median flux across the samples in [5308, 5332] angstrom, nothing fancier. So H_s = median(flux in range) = 10.6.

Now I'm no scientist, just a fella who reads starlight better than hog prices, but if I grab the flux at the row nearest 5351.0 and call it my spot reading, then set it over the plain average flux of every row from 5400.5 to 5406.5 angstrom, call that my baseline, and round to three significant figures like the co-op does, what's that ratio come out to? 1.01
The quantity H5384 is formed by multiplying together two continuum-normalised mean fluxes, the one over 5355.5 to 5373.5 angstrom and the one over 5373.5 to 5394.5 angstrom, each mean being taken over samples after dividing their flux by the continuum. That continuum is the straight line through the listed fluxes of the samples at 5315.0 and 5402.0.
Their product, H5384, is 1.11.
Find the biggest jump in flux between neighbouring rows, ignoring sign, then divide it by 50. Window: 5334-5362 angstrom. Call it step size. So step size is 0.018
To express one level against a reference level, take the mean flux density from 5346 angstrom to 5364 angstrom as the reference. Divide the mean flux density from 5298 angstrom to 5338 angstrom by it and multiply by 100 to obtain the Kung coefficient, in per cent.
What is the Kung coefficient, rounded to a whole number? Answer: 90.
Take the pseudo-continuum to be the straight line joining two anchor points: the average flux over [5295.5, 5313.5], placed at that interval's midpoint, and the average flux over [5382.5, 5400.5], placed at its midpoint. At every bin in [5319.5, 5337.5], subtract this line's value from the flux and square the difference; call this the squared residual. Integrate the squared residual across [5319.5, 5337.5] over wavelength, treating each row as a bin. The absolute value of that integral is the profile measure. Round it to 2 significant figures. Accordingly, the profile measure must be 16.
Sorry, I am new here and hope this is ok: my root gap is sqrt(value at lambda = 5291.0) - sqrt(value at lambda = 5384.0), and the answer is -0.24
